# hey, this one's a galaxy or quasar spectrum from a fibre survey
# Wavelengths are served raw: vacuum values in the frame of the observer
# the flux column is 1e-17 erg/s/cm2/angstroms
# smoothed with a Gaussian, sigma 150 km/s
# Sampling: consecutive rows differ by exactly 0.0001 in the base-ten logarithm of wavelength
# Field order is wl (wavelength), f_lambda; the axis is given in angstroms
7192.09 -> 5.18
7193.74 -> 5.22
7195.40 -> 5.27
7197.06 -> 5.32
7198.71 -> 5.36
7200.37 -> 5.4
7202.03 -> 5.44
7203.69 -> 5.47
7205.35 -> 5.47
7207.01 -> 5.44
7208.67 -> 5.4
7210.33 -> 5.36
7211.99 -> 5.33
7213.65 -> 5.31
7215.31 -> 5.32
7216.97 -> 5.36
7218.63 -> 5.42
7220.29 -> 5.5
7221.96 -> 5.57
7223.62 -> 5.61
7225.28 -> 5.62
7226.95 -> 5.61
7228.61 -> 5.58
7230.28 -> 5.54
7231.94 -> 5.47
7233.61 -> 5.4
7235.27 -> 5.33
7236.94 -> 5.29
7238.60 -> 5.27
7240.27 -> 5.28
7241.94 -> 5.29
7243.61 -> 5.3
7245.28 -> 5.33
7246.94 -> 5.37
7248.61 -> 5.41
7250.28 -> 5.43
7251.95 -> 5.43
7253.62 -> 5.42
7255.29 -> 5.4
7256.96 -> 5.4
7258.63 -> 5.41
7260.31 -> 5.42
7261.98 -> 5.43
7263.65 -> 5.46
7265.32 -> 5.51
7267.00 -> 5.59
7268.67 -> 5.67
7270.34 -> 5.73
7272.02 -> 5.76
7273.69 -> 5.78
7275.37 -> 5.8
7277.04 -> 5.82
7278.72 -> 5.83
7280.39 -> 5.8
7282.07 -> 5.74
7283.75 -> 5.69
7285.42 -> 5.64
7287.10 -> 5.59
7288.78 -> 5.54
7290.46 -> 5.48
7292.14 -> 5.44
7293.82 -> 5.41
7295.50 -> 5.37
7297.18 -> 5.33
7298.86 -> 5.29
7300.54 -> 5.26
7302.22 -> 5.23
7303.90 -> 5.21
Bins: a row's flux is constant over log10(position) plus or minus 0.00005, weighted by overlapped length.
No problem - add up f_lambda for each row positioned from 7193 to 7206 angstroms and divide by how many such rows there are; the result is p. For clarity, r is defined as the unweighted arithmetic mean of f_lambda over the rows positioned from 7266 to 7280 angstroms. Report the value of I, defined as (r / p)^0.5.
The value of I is 1.03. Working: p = 5.37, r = 5.7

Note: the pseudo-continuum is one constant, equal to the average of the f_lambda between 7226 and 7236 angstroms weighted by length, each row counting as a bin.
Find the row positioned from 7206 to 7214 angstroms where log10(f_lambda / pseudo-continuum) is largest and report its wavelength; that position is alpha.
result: 7207.01 angstroms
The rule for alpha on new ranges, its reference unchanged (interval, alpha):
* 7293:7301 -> 7293.82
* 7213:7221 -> 7220.29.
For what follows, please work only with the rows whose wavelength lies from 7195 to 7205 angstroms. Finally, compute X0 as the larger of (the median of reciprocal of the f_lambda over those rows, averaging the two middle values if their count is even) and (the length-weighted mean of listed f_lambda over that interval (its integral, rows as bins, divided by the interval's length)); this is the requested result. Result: 5.38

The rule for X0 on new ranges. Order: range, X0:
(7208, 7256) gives 5.41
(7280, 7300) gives 5.51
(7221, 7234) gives 5.55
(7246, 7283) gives 5.57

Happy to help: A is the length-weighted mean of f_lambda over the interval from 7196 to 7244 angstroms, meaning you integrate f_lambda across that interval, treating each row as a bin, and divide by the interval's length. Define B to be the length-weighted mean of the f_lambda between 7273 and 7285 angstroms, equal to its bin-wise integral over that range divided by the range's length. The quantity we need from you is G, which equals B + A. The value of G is 11.2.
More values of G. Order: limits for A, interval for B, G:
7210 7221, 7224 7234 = 10.9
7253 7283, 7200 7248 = 11.0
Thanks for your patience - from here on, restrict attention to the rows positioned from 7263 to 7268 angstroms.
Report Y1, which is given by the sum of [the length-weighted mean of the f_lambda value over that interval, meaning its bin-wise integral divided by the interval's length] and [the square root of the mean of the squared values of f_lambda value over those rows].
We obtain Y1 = 11.0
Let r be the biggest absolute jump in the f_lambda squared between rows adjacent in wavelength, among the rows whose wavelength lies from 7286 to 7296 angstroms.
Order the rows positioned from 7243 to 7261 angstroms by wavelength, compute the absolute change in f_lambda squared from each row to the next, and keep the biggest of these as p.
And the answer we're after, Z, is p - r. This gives -0.2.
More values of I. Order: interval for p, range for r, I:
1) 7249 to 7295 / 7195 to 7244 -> 0.98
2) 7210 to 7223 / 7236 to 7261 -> 1.00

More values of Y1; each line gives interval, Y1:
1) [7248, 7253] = 10.8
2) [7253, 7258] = 10.8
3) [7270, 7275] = 11.5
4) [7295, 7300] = 10.7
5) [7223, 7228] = 11.2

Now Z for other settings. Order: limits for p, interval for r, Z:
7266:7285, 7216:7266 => 0.0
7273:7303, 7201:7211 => 0.3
